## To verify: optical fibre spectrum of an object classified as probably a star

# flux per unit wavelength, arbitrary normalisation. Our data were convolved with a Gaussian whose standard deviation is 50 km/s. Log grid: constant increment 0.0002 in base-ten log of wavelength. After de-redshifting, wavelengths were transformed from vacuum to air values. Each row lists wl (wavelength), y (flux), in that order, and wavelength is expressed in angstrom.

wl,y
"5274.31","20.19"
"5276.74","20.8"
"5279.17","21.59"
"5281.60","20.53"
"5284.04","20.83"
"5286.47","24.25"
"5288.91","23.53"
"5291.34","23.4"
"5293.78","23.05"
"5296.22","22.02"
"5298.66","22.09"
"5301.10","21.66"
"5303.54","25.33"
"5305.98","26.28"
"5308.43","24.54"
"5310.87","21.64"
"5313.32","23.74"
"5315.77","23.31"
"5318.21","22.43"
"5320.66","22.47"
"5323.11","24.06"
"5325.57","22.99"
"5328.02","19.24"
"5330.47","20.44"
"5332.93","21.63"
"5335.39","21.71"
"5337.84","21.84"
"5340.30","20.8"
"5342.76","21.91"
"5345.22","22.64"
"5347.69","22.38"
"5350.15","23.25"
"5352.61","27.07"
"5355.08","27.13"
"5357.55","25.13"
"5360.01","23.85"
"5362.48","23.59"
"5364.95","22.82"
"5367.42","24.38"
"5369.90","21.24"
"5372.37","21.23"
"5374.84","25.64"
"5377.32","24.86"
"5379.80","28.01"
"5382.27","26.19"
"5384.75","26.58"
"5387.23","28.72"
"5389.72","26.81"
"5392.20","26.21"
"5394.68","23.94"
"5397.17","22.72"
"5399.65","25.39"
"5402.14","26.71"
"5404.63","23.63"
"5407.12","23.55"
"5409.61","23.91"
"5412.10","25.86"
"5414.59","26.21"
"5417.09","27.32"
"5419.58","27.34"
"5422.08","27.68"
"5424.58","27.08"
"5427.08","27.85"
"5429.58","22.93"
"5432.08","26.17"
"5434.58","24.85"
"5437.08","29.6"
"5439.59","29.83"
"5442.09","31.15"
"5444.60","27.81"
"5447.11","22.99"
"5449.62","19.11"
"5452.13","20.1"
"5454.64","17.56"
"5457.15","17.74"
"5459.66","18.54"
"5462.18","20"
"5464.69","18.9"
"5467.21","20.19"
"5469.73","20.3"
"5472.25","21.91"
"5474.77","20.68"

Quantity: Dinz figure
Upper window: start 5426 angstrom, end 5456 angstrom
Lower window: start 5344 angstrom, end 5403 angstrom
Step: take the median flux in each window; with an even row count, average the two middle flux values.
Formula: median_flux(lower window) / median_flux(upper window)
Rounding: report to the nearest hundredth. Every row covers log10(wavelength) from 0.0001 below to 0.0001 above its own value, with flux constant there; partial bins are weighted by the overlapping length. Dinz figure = 0.98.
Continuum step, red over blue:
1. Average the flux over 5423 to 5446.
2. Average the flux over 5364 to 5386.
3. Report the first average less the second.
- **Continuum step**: 2.9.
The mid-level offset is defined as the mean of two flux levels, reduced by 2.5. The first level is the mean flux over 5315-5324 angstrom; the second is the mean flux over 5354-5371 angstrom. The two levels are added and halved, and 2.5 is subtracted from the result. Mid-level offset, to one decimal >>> 21.0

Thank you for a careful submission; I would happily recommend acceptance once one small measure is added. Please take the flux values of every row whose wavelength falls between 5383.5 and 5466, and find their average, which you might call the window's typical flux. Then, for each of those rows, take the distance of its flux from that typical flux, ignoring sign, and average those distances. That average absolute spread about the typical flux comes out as 3.0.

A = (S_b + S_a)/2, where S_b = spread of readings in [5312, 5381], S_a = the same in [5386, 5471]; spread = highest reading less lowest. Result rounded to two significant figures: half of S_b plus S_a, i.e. 11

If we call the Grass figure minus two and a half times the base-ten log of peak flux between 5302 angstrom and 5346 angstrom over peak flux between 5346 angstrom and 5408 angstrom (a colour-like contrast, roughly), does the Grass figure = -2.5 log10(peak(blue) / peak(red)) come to 0.10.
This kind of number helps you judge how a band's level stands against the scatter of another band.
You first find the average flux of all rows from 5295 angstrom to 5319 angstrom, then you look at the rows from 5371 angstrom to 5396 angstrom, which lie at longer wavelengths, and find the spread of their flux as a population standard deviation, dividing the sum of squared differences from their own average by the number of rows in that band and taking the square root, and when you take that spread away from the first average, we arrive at 21.3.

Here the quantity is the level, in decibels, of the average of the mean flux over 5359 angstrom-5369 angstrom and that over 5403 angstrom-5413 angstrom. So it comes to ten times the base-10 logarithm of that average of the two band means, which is 13.8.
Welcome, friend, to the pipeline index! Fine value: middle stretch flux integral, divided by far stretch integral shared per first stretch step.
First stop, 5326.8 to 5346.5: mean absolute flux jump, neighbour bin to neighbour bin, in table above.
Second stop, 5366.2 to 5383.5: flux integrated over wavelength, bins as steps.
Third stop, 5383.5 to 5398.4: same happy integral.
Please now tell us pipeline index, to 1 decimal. 0.9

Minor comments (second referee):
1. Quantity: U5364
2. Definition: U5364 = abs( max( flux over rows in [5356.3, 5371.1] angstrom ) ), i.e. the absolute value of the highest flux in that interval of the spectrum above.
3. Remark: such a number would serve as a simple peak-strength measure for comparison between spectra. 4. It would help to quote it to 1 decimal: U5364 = 25.1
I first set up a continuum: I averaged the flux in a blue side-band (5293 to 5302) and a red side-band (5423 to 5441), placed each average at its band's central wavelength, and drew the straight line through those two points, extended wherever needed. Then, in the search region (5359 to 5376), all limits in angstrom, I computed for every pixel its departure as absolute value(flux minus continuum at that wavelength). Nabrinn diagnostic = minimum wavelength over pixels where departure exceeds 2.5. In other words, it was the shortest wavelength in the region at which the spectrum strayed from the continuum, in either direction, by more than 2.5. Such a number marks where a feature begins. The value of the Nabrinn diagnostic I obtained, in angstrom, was 5369.90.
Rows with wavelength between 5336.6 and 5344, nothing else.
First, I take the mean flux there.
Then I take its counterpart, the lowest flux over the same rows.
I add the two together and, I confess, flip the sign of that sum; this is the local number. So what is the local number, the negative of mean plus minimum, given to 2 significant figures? -42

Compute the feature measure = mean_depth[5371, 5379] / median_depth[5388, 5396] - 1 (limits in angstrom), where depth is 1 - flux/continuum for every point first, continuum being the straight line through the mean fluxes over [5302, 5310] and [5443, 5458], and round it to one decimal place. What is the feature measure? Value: -0.8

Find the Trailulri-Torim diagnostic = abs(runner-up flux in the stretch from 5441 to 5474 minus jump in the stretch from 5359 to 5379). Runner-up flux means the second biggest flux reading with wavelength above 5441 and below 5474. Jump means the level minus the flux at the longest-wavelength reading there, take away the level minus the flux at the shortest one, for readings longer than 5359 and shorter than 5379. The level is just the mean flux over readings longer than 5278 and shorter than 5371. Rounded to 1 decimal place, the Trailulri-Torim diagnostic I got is 28.8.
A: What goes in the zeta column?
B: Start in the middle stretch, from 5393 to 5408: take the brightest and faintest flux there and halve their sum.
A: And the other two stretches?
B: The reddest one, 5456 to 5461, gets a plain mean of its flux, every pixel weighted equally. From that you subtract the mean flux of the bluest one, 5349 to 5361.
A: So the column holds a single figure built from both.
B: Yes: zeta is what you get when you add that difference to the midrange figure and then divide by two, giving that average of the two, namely 8.8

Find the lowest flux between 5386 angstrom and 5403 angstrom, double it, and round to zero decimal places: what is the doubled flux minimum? 45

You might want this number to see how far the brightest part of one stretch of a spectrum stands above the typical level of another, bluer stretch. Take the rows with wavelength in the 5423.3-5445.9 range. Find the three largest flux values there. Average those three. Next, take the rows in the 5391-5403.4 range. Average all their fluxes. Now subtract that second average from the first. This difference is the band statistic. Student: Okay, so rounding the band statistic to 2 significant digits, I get 5.2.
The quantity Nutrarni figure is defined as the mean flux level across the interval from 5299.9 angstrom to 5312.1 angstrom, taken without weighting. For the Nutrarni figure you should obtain 23.9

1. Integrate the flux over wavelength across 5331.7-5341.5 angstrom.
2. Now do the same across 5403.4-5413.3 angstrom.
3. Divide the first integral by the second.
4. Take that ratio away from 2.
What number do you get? 1.12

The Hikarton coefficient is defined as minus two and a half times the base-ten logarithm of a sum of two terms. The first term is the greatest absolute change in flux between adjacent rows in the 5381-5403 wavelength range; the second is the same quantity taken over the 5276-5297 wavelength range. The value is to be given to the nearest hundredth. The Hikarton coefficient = -1.96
